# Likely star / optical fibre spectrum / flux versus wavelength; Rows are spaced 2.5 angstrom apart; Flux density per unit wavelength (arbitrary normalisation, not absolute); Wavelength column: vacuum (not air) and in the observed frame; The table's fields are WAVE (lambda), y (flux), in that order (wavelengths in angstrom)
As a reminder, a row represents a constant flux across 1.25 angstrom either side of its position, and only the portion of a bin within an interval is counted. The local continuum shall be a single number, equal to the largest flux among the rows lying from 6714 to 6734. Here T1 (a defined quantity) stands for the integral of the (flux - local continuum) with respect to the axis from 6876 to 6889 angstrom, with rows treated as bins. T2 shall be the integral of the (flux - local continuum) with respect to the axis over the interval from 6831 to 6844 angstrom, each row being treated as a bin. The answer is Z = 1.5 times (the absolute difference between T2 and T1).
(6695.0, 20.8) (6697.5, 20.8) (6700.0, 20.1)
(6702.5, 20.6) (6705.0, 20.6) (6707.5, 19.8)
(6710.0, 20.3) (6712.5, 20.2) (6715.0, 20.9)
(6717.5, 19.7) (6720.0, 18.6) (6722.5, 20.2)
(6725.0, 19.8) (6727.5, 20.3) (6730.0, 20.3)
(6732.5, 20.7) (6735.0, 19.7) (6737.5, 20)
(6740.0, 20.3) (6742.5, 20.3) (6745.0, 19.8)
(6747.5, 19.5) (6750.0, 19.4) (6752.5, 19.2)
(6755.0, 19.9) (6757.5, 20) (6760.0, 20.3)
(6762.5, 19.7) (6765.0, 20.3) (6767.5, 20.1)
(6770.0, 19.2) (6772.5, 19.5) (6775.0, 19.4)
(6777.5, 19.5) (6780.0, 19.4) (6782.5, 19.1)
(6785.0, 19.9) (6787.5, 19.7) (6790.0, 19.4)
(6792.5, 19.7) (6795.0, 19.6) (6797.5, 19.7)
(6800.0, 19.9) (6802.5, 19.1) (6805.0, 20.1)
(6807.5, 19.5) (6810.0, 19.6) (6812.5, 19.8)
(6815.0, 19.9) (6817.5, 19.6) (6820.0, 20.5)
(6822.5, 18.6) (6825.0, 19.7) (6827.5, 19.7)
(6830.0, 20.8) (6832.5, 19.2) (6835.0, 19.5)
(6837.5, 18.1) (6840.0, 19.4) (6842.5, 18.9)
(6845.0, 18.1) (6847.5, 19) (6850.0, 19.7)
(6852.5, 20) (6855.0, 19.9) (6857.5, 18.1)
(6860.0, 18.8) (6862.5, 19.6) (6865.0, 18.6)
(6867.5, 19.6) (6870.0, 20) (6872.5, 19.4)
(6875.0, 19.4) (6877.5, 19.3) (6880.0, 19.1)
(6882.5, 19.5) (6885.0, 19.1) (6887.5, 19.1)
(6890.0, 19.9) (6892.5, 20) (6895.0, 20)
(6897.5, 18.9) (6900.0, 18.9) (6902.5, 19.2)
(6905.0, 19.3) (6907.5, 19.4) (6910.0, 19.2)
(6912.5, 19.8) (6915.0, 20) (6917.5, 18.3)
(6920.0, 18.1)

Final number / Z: 3.9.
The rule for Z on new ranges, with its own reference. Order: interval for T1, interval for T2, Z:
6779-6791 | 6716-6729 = 2.8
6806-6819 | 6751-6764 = 2.3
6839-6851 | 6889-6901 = 9.9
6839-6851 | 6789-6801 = 11.9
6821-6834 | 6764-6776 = 3.3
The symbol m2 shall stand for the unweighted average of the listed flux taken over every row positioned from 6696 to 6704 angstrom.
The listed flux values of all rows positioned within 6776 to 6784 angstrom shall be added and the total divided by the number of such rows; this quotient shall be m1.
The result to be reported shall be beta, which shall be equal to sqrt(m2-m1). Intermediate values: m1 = 19.3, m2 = 20.5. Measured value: 1.08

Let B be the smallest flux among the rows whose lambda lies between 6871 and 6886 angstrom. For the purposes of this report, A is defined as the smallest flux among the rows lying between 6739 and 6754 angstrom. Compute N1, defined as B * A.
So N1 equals 367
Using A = 19.2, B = 19.1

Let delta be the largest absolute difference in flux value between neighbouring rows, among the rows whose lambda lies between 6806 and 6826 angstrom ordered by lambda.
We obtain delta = 1.90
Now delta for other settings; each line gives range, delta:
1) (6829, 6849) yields 1.60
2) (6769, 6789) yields 0.80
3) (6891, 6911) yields 1.10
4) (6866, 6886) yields 0.60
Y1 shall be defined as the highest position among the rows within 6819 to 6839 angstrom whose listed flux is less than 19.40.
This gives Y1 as 6837.5 angstrom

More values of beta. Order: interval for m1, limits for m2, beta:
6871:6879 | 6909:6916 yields 0.55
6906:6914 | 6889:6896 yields 0.71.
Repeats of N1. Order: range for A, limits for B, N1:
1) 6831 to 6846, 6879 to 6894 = 346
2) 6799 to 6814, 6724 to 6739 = 376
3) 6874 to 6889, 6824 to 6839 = 346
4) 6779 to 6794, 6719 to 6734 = 355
